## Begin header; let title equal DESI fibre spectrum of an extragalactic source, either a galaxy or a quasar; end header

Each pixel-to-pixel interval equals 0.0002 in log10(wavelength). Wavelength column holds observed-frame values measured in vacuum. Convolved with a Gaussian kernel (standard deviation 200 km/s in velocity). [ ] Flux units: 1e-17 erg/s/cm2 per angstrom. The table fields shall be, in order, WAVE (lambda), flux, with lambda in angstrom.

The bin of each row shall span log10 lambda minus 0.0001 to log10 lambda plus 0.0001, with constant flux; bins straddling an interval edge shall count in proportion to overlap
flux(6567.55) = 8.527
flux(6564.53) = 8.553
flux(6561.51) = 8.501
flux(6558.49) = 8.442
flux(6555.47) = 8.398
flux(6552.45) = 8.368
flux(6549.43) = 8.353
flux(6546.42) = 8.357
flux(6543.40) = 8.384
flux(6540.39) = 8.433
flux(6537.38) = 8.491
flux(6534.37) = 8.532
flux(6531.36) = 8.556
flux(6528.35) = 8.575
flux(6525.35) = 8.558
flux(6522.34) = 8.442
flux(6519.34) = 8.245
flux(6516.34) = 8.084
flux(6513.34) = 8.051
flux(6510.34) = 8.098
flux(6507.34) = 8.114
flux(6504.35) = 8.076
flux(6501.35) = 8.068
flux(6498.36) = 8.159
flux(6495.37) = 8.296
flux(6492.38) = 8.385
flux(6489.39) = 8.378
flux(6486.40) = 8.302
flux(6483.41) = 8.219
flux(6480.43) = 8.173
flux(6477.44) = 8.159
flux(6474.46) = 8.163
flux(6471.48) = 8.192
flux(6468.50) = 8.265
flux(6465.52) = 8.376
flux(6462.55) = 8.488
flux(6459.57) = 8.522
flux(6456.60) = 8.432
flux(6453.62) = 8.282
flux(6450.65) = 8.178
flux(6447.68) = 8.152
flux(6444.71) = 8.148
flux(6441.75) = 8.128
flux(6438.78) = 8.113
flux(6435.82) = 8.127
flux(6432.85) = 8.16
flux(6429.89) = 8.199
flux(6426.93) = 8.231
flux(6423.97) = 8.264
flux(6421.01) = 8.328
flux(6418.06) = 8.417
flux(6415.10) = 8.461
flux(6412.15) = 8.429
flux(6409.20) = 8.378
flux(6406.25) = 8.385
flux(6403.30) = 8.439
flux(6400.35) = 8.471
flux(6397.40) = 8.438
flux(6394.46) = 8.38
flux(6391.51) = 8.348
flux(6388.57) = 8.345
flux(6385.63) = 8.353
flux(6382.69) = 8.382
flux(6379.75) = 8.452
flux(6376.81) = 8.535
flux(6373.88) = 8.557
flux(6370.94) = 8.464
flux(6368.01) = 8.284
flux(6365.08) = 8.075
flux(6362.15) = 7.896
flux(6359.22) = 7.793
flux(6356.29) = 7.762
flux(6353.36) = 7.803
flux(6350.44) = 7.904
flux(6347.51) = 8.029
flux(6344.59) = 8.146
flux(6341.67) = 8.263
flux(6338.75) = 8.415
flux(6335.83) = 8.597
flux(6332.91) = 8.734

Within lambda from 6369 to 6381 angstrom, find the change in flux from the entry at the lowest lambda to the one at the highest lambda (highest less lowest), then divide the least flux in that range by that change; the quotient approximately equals -704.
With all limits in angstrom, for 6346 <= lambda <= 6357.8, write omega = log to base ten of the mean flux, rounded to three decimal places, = 0.896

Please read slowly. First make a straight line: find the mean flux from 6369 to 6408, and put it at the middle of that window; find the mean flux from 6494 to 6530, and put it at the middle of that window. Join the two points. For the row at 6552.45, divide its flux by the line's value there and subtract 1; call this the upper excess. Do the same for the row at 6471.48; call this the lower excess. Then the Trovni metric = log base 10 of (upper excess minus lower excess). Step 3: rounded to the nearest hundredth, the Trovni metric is -1.43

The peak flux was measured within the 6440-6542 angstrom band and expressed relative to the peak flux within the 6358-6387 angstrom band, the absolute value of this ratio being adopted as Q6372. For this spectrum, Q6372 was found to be 1.00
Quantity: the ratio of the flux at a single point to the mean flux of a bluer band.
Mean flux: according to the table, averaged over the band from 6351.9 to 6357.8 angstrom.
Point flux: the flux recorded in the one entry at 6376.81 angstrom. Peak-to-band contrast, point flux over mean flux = 1.10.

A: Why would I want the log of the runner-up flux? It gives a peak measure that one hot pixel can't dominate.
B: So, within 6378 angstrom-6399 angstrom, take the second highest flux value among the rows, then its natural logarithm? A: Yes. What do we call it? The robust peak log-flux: 2.13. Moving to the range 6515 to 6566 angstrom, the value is 2.15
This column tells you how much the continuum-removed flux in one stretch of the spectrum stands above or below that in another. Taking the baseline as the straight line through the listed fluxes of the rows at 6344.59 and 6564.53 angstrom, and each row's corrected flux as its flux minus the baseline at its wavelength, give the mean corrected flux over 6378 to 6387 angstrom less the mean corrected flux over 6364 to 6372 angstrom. 0.1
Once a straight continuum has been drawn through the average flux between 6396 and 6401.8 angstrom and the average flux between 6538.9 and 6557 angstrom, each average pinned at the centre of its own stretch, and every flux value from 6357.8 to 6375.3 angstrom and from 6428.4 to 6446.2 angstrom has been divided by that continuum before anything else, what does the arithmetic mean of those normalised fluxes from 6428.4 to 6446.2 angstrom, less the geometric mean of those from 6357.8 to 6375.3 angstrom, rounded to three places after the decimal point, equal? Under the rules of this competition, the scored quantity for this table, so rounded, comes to 0.001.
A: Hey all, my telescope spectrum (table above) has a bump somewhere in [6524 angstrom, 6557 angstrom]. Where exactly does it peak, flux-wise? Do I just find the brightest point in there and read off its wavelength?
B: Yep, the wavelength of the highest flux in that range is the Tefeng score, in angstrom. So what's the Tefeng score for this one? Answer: 6528.35 angstrom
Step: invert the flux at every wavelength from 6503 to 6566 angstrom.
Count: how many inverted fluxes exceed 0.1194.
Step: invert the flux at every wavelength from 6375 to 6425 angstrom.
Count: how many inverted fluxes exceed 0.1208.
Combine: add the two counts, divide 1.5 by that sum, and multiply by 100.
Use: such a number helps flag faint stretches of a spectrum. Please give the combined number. 15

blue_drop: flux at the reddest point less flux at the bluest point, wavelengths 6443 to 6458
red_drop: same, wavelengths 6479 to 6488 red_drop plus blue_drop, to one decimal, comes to 0.4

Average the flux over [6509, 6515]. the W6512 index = 8.07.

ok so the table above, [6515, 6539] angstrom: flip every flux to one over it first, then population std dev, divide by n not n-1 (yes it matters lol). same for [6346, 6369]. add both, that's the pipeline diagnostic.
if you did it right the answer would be 0.0050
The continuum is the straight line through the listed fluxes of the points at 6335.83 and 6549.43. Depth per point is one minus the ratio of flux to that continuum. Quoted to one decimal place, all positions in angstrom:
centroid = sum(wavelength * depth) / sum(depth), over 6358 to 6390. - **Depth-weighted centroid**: 6367.7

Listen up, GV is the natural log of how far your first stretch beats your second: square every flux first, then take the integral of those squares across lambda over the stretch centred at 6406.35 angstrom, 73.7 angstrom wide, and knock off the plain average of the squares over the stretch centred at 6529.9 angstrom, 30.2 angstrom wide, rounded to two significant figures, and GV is 8.5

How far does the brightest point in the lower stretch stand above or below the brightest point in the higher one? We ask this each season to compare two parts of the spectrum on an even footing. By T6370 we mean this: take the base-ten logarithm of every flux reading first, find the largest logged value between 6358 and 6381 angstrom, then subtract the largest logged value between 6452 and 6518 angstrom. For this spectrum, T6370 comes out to 0.0018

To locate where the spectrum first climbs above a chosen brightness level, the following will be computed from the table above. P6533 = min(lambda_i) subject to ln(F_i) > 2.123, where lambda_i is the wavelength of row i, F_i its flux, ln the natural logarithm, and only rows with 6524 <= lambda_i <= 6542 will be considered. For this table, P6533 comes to 6525.35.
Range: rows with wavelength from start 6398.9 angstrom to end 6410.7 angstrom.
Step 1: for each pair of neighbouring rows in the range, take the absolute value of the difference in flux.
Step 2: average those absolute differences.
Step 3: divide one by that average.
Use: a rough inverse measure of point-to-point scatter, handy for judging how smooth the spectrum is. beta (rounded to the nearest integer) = 32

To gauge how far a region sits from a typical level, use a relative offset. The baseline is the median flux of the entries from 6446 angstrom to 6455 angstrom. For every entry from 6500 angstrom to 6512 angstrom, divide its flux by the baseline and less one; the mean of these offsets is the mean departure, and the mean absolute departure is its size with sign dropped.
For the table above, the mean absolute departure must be 0.011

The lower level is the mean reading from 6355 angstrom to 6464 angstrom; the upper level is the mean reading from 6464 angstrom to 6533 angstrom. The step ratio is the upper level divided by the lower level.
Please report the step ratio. 1.00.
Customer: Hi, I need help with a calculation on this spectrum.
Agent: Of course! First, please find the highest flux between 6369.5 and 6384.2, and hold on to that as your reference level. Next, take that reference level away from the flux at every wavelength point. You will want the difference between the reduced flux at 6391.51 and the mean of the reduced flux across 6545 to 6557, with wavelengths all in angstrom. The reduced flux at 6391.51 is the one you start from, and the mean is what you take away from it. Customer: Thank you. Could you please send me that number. -0.02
